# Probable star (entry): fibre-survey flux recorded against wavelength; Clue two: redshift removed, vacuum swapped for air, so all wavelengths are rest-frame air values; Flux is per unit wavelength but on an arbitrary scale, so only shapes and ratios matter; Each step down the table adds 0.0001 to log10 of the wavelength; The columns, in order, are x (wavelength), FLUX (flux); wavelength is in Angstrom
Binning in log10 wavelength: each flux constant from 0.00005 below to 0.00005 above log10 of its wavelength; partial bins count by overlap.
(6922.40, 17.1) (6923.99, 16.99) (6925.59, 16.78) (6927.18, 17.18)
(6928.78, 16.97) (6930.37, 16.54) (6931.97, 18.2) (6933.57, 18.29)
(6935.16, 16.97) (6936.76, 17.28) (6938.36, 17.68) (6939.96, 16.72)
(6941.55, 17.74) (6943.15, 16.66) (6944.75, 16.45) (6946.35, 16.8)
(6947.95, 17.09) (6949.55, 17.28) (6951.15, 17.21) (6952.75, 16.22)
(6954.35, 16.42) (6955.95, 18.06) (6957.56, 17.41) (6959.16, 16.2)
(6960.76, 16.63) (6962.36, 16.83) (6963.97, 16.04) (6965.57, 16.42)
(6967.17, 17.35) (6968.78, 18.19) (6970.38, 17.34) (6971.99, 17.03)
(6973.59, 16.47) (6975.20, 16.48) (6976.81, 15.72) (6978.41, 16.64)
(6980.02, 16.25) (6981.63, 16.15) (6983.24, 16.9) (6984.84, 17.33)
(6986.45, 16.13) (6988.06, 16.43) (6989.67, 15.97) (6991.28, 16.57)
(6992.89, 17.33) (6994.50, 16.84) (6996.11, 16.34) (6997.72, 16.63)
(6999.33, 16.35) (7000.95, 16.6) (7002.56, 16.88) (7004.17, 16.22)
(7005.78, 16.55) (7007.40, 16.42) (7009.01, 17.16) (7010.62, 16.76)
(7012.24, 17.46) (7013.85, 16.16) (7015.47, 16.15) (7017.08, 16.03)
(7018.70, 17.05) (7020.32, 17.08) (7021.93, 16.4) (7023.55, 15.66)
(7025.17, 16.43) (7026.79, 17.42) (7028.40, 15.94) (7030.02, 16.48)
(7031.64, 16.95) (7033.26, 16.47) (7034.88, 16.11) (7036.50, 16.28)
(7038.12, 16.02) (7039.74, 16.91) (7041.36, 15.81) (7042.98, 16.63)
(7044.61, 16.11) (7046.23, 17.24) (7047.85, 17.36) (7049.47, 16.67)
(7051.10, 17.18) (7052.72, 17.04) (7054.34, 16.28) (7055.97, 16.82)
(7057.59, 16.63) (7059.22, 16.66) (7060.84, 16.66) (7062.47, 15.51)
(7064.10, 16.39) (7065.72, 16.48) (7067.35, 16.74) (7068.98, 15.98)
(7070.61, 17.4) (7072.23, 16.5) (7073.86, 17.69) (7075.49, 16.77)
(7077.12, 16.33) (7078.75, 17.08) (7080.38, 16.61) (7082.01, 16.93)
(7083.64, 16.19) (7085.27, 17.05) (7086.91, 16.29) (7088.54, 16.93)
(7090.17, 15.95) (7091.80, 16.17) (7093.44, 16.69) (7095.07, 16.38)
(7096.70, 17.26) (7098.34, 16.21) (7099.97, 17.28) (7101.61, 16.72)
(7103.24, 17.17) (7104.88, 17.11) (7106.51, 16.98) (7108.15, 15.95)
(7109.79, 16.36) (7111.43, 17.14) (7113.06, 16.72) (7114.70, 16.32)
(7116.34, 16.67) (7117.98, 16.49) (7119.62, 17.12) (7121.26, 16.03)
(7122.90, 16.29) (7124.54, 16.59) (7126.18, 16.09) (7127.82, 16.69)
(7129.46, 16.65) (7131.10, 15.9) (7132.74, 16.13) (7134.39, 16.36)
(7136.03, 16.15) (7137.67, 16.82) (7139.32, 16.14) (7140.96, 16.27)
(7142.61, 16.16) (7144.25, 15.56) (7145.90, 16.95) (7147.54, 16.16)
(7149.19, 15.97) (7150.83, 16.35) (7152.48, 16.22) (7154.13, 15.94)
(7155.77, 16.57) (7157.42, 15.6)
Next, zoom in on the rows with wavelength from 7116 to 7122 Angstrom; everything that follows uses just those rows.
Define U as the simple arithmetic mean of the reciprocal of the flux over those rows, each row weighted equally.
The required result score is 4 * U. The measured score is 0.241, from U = 0.0604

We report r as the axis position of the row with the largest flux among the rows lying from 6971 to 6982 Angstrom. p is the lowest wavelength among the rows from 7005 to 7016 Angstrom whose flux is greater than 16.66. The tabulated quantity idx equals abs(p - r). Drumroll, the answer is 37.0 Angstrom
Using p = 7009.01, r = 6971.99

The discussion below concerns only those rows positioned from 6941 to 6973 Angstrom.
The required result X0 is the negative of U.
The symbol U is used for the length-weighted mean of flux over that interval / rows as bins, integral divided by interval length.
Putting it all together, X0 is -17.0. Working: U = 17.0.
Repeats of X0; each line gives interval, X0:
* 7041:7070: -16.6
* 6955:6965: -16.8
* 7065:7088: -16.7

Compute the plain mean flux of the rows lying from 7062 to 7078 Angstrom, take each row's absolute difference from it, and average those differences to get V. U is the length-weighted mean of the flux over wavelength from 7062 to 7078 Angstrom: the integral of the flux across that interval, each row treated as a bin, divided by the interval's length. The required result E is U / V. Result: 36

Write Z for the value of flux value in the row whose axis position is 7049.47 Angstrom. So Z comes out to 16.67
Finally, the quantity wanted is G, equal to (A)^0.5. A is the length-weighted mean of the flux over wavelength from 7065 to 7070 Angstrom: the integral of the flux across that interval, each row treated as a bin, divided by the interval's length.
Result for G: 4.05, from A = 16.4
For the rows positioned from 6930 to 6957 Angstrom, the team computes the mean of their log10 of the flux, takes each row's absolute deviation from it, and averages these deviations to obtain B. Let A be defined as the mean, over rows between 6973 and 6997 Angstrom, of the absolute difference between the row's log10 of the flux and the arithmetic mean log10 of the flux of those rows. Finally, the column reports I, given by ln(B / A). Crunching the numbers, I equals 0.39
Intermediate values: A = 0.0090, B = 0.0134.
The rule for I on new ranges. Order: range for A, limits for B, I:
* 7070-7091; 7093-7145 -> -0.07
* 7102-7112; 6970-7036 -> -0.11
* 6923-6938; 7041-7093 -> -0.10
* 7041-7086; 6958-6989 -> 0.19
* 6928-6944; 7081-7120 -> -0.34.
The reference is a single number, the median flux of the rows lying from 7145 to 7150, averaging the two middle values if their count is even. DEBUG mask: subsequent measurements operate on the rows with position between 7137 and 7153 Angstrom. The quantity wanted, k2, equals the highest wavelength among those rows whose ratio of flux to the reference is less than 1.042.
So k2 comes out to 7152.48 Angstrom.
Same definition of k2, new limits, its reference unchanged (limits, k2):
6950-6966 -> 6965.57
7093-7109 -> 7108.15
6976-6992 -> 6991.28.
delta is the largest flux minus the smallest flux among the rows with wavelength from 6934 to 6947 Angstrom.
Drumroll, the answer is 1.29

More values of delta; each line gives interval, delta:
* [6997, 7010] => 0.94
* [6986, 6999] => 1.36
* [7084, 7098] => 1.31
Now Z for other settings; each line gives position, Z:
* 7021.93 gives 16.4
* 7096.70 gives 17.26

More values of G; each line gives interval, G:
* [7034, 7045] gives 4.03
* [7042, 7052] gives 4.10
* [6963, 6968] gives 4.07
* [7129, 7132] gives 4.03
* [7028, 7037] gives 4.05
